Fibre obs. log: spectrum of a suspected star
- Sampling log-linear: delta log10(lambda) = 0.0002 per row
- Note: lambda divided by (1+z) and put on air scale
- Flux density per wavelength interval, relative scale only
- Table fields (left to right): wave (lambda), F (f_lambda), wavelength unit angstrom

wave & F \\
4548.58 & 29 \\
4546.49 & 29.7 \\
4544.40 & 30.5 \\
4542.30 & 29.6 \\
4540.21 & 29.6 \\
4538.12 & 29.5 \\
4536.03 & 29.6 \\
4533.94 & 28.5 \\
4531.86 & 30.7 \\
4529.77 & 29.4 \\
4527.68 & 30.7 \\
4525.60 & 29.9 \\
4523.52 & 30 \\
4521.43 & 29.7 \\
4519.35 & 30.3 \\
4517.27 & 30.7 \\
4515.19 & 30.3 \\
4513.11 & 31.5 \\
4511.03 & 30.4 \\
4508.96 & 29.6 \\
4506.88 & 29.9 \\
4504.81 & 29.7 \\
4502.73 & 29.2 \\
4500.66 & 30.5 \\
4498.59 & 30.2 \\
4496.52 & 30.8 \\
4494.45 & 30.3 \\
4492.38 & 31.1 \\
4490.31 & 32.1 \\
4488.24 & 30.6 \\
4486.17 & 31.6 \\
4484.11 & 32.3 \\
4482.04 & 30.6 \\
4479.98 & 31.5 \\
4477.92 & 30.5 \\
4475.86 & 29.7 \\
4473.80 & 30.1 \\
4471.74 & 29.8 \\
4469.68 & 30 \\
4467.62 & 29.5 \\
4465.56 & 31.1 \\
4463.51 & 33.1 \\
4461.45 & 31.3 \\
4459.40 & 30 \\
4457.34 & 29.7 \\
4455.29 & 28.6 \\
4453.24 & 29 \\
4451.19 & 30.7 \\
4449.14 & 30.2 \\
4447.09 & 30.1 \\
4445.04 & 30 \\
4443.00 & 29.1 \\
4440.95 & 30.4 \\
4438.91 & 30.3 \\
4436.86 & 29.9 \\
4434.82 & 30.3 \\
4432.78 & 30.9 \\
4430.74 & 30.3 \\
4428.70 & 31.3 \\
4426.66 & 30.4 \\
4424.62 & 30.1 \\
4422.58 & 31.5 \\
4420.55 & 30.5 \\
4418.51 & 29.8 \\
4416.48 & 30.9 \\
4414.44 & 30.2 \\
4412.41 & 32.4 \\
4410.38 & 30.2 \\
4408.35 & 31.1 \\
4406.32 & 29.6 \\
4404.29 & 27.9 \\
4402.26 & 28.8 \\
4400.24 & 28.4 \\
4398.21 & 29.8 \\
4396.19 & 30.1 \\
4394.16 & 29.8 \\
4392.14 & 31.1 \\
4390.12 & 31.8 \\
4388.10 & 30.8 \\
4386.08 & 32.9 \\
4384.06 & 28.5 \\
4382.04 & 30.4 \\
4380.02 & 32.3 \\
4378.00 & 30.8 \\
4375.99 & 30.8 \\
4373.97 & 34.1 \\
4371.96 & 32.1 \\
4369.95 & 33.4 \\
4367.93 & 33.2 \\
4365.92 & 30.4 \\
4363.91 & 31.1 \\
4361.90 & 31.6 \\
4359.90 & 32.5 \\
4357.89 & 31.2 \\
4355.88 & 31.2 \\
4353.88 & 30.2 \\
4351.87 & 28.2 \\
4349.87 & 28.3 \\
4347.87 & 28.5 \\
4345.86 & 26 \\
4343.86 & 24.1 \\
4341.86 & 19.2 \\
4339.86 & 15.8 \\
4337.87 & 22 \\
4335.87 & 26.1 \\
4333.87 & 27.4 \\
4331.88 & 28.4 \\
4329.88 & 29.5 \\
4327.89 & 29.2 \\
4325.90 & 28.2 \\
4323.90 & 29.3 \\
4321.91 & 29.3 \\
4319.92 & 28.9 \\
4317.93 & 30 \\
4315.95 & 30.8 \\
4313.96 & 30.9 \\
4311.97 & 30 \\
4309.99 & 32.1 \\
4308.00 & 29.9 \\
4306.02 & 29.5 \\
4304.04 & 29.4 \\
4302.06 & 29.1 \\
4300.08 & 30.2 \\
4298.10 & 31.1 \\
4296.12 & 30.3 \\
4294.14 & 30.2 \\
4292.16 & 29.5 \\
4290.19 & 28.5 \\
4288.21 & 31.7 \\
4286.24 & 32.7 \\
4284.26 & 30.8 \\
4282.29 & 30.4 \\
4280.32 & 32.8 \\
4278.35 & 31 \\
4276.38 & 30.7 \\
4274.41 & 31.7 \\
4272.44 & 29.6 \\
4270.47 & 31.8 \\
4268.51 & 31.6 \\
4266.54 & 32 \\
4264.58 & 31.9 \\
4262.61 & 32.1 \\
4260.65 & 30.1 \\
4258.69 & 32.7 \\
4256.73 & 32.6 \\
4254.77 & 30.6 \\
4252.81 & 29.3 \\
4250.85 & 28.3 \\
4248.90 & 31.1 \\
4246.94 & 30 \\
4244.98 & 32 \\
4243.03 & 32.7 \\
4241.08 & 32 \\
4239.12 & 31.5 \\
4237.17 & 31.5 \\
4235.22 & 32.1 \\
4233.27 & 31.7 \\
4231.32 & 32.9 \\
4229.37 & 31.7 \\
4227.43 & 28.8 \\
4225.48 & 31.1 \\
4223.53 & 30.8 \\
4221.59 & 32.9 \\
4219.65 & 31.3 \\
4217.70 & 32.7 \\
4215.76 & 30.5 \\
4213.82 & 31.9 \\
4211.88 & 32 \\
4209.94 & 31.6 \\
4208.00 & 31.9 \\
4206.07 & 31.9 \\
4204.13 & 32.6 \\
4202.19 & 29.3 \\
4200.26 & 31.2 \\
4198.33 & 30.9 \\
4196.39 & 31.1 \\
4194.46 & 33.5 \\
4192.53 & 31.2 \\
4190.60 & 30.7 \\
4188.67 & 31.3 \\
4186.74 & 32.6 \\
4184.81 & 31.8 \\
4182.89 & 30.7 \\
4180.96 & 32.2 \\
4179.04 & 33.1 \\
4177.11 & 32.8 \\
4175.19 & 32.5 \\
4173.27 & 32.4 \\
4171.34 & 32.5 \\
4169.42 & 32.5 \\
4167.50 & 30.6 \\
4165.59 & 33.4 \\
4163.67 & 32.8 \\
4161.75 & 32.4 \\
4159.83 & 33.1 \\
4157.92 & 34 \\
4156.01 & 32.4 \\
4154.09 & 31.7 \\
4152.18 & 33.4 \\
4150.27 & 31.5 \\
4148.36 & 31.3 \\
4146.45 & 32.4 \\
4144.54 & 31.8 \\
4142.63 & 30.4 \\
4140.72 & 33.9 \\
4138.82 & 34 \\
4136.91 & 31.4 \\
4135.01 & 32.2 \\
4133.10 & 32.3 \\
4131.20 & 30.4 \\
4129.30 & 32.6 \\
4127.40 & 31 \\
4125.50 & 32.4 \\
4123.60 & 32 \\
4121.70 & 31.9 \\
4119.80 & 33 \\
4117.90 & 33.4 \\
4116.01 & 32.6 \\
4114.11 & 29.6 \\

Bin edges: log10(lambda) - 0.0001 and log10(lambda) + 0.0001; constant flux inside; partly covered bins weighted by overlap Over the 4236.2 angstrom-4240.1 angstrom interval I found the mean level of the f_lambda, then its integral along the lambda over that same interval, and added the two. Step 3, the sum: 154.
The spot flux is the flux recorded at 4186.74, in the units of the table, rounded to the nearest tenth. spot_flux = 32.6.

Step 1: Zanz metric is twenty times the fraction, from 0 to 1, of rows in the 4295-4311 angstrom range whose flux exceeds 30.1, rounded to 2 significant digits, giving 10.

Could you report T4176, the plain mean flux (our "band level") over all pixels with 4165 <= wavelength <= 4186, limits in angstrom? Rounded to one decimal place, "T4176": 32.2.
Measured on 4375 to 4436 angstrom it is 30.5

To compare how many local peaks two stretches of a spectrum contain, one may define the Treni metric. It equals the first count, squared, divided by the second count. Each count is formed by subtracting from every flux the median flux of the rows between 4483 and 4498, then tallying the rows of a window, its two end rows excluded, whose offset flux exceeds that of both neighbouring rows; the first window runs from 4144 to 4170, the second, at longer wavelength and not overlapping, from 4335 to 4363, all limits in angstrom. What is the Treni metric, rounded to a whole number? 8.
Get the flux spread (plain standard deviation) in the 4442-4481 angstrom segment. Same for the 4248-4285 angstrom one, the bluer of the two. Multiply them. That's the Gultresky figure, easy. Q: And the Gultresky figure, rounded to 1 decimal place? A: 1.2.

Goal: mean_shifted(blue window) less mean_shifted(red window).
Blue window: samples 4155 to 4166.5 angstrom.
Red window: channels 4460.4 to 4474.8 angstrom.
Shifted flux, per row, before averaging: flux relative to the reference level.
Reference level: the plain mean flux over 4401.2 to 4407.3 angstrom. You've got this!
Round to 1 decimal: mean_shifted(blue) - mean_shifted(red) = 2.3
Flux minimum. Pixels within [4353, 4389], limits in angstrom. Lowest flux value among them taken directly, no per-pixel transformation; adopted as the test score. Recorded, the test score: 28.5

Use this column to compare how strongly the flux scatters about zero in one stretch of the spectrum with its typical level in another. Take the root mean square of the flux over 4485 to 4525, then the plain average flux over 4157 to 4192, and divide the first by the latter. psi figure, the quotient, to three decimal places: 0.943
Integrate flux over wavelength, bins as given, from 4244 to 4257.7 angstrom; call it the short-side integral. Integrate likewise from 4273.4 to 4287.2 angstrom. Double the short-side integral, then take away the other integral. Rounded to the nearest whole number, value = 404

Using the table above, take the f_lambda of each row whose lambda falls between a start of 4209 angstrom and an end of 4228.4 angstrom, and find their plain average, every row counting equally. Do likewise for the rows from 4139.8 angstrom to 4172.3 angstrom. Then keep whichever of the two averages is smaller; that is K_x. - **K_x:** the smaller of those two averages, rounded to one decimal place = 31.4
